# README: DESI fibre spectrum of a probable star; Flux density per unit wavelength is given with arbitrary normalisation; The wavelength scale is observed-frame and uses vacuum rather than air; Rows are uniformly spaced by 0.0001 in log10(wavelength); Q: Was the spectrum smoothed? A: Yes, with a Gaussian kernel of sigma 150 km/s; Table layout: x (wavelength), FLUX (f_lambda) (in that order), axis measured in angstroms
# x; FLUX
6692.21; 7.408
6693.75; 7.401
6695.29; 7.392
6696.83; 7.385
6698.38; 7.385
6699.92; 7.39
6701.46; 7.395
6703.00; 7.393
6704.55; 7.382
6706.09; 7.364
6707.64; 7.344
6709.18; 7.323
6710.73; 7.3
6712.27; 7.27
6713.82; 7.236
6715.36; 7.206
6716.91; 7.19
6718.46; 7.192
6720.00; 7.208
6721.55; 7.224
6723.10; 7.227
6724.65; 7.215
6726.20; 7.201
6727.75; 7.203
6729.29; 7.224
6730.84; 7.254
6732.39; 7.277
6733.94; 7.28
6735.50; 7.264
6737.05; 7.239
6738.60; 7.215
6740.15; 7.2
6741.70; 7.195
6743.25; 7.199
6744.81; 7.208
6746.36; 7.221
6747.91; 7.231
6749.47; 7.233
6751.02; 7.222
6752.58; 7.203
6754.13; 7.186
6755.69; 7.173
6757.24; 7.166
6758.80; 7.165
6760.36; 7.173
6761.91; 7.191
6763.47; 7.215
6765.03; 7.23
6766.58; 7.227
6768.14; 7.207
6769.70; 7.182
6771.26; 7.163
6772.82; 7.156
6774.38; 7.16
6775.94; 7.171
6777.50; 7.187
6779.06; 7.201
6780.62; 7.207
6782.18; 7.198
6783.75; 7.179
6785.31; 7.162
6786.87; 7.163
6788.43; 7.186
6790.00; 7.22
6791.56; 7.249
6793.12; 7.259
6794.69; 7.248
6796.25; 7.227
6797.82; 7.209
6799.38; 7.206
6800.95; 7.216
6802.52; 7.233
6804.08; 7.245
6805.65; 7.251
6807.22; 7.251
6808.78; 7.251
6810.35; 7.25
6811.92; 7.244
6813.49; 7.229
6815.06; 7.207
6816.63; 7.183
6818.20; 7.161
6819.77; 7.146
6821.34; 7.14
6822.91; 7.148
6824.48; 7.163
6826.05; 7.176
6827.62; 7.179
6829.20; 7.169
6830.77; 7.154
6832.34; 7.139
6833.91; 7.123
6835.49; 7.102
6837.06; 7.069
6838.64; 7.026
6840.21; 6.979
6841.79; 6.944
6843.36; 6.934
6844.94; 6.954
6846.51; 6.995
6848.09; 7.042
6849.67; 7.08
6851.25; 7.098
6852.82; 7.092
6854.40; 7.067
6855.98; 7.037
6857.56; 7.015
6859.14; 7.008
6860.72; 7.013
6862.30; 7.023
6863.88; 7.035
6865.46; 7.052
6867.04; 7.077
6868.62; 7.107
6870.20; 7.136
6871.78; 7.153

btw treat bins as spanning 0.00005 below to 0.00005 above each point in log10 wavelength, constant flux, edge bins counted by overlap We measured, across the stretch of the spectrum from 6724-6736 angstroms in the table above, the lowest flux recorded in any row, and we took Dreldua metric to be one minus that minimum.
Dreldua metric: -6.20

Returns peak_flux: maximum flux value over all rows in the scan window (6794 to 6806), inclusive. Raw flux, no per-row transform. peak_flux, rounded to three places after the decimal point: 7.251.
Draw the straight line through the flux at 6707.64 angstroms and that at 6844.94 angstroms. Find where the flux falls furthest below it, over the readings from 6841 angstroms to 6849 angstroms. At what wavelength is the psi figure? 6843.36 angstroms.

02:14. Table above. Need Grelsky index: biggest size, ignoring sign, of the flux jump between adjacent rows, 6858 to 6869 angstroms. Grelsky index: 0.030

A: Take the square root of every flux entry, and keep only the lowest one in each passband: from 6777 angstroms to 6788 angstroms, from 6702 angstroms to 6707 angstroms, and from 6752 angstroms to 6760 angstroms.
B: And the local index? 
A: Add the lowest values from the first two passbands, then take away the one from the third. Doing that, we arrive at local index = 2.71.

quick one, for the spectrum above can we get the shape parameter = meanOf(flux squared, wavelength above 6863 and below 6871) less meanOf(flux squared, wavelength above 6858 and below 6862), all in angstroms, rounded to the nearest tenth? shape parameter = 1.0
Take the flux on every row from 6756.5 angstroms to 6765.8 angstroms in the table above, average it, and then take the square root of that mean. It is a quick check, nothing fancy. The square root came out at 2.68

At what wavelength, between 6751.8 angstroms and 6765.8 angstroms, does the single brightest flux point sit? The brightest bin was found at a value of 6765.03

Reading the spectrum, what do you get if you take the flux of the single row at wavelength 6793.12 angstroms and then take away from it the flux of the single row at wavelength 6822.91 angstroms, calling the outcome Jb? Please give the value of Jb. 0.11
